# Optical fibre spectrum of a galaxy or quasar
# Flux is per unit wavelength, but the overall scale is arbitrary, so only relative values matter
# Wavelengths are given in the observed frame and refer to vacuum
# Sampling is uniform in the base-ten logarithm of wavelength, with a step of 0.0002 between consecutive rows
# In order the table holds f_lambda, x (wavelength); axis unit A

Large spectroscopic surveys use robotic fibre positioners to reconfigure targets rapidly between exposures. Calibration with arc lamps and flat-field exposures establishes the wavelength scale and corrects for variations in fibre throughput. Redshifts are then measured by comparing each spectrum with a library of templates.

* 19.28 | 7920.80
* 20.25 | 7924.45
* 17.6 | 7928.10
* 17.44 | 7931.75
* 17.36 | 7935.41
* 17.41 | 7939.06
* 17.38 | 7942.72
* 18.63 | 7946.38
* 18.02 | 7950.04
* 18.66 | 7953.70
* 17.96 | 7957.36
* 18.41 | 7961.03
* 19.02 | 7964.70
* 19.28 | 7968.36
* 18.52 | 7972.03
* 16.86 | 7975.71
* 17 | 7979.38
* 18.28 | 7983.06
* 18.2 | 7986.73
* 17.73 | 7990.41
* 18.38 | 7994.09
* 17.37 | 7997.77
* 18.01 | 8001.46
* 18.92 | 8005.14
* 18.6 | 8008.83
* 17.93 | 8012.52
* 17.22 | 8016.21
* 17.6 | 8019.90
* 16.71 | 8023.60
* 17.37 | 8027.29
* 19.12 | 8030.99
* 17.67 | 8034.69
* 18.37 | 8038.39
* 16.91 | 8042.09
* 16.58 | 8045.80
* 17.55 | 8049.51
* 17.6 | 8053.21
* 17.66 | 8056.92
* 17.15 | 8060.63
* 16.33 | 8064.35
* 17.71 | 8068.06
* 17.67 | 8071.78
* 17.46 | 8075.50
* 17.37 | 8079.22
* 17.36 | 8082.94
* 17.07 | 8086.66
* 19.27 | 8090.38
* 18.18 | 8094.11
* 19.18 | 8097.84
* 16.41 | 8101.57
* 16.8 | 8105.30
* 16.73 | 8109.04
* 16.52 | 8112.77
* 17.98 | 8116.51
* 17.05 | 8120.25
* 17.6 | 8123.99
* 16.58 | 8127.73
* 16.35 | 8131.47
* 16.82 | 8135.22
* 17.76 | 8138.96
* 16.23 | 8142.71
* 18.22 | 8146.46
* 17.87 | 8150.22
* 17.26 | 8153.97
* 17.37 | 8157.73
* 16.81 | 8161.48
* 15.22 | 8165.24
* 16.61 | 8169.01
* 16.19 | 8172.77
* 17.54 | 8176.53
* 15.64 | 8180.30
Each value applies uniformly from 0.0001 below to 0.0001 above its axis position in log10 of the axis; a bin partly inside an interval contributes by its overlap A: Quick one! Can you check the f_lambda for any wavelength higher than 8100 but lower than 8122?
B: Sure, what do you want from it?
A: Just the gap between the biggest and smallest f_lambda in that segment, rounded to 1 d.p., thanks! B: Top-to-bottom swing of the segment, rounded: 1.6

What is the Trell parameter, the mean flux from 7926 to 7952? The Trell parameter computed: 17.7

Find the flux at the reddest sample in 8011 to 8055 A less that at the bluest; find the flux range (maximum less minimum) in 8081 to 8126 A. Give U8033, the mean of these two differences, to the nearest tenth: 1.3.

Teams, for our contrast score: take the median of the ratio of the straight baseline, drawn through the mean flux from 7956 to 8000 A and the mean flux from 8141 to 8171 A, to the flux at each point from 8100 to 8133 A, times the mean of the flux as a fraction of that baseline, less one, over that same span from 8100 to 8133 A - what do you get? -0.018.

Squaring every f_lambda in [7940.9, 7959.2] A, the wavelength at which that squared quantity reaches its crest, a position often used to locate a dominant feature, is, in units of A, 7953.70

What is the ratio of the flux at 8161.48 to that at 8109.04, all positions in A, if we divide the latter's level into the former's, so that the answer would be 1.00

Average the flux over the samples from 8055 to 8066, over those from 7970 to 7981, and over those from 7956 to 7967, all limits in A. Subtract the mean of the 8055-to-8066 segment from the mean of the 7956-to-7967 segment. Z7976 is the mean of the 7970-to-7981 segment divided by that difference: 12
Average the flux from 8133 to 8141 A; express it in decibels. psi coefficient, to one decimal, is 12.4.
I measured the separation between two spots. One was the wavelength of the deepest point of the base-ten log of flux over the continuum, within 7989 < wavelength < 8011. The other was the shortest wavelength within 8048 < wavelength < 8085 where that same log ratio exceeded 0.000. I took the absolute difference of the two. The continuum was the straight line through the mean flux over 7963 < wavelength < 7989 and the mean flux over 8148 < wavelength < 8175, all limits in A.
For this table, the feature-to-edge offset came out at 55.4 A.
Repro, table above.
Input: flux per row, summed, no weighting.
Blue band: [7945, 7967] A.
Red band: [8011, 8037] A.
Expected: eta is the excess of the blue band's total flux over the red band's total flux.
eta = -13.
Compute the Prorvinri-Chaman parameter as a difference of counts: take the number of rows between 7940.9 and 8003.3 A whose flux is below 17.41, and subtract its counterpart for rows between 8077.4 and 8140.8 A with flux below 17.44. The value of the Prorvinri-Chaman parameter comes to -7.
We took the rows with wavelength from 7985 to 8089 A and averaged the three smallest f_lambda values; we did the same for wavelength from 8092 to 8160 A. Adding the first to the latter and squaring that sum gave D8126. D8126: 1080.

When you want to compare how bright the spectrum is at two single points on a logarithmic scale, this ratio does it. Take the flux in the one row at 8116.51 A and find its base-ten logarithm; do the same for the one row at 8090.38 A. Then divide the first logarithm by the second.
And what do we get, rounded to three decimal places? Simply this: 0.977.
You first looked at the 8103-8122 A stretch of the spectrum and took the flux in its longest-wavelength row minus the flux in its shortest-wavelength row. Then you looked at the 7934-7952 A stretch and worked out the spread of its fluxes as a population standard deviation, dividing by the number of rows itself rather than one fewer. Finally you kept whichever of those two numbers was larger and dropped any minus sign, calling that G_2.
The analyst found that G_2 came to 0.5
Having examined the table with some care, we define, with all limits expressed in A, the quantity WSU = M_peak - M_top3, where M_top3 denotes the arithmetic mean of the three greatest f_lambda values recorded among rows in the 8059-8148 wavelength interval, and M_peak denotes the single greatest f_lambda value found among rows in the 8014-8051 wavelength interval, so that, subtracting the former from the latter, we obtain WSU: 0.23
